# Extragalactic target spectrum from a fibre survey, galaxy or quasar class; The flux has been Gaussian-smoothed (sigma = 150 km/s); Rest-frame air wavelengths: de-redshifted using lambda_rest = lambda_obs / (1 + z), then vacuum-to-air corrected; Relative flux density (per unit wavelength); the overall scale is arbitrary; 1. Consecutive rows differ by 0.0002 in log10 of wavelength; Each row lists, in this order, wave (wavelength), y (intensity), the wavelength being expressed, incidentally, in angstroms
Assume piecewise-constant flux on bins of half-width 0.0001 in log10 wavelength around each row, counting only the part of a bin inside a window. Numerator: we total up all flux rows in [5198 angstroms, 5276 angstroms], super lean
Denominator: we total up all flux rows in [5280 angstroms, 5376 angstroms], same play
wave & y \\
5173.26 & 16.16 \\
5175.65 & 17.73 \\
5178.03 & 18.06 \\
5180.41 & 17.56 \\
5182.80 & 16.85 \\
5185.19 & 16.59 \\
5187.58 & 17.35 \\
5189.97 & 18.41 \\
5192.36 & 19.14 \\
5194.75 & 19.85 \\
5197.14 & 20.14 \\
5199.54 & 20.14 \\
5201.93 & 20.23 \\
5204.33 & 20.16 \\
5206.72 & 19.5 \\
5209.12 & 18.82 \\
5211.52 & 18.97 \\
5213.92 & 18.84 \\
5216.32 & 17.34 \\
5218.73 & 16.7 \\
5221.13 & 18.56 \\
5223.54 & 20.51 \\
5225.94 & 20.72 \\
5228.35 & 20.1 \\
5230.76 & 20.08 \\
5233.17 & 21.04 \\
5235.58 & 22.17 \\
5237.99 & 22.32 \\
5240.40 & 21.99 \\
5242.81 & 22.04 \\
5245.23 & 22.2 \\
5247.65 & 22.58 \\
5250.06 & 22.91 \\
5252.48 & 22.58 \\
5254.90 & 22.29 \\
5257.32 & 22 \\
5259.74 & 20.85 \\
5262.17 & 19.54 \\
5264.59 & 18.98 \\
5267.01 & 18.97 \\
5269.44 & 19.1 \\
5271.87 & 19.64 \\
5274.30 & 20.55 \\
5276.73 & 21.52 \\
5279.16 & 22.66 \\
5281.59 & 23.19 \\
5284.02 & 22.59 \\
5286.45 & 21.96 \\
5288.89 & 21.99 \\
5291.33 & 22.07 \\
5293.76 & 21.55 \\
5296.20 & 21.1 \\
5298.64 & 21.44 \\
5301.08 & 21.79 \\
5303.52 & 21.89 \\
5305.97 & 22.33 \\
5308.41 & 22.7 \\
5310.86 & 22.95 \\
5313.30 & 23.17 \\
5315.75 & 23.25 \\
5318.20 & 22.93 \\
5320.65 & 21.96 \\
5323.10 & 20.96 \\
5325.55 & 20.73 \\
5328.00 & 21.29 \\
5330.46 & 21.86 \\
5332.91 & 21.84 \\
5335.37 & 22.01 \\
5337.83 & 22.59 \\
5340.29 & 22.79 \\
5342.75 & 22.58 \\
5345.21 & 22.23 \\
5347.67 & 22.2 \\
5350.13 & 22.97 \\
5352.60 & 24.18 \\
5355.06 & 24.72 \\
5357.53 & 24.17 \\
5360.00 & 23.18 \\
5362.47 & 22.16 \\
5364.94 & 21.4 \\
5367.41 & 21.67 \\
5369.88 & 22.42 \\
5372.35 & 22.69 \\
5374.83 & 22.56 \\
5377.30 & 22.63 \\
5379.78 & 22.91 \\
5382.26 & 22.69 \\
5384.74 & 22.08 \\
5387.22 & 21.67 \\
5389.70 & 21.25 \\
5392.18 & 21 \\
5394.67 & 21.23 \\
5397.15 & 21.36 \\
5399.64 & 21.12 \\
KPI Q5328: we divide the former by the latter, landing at 0.7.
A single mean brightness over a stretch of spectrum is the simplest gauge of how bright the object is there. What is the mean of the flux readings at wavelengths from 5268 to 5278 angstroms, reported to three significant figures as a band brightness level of 20.2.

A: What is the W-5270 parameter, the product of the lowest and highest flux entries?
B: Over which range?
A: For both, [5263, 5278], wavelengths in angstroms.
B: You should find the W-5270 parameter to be 408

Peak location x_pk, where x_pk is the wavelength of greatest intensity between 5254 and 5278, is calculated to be 5254.90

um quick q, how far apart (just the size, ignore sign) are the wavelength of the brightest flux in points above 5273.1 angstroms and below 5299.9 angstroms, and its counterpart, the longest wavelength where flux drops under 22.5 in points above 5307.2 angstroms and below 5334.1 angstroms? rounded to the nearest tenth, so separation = 51.3 angstroms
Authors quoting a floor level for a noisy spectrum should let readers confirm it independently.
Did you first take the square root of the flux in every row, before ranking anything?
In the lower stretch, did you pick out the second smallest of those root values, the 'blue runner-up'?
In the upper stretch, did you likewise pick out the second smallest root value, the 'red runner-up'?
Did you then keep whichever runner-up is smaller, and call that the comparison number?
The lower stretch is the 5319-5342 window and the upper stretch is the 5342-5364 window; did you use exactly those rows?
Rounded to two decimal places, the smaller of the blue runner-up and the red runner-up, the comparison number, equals 4.58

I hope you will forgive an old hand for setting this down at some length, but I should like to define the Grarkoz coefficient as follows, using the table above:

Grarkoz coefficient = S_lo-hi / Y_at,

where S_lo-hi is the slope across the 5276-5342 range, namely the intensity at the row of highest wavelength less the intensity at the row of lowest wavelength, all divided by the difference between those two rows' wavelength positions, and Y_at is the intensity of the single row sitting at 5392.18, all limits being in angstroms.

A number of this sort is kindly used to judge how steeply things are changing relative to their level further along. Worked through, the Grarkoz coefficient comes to 0.0010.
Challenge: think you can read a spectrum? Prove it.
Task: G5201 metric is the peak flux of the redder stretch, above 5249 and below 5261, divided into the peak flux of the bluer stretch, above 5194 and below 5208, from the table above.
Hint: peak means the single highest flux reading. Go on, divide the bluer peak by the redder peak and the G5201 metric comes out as 0.883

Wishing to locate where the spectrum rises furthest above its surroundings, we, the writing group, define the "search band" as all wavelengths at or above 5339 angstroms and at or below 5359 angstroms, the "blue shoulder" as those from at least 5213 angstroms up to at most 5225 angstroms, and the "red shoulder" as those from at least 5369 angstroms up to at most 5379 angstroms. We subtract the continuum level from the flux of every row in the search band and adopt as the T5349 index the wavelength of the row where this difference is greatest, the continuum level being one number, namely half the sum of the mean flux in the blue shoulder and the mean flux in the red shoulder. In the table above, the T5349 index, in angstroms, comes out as 5355.06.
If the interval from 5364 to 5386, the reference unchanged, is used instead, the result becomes 5379.78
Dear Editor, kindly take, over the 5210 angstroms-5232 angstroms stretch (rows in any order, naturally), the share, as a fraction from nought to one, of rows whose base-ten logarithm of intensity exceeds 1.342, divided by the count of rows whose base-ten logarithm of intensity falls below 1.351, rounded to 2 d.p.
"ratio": 0.00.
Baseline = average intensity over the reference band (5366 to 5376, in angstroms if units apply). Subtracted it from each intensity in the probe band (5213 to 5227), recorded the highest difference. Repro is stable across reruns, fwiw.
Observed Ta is -1.6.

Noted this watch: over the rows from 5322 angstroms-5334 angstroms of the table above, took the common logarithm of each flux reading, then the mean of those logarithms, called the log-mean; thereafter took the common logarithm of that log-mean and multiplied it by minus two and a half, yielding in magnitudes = -0.309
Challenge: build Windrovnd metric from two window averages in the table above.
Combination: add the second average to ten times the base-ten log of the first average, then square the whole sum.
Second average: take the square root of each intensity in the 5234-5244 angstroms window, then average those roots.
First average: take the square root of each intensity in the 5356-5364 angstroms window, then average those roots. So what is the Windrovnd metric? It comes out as 133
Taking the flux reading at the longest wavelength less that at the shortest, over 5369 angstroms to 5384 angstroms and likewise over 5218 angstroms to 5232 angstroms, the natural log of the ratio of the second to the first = 2.5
